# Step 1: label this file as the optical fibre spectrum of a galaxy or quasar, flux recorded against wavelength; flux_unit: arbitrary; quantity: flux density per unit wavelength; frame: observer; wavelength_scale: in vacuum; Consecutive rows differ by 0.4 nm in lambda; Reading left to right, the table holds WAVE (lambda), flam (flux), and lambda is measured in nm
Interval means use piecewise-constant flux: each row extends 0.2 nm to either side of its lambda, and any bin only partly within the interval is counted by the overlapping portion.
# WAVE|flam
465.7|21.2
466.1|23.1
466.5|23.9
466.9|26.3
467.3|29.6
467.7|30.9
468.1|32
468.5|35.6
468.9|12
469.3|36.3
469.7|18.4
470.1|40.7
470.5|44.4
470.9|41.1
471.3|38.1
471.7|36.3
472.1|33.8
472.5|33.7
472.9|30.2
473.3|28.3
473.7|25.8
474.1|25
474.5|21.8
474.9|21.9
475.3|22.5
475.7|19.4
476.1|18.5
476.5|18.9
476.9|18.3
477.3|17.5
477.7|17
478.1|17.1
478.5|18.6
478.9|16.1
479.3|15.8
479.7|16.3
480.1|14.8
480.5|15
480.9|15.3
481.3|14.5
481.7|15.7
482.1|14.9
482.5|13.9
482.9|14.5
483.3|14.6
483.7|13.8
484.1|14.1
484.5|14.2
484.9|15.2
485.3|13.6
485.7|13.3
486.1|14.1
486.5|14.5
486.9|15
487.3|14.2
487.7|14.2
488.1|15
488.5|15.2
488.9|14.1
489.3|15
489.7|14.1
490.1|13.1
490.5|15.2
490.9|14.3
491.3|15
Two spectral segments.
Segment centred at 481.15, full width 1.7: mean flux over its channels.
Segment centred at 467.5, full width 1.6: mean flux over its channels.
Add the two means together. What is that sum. 45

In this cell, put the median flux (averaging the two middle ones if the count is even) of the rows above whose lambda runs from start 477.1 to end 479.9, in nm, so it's 17.0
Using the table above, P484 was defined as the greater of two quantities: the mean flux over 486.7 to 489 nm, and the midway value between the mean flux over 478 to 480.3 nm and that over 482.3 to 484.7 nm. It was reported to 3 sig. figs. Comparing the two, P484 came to 15.3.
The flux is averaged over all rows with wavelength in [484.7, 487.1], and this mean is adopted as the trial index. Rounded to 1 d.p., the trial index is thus 14.3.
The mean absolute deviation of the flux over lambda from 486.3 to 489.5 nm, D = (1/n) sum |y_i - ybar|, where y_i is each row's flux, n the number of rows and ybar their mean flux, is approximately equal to 0.4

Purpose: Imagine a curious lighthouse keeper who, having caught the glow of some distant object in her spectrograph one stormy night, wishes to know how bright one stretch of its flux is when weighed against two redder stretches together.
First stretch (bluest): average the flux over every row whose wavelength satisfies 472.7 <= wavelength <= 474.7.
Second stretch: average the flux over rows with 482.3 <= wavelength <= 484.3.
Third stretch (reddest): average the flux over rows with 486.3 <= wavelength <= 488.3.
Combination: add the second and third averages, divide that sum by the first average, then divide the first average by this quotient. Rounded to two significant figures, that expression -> 24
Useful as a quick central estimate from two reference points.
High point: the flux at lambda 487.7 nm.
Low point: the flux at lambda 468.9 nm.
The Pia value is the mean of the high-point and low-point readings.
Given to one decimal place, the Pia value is 13.1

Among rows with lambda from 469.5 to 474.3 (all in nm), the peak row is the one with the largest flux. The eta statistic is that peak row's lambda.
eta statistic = 470.5 nm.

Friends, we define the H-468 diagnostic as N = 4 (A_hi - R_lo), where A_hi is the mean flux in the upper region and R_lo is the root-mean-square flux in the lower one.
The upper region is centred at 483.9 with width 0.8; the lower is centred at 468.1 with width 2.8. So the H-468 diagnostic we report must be -64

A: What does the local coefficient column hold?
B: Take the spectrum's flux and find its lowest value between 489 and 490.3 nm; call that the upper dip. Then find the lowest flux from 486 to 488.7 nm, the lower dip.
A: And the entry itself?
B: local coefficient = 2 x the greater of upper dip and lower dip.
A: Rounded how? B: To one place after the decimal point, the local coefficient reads 28.2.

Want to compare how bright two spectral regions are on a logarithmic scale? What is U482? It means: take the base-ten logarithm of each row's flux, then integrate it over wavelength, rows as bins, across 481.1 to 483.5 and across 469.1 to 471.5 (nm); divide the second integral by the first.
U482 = 1.33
